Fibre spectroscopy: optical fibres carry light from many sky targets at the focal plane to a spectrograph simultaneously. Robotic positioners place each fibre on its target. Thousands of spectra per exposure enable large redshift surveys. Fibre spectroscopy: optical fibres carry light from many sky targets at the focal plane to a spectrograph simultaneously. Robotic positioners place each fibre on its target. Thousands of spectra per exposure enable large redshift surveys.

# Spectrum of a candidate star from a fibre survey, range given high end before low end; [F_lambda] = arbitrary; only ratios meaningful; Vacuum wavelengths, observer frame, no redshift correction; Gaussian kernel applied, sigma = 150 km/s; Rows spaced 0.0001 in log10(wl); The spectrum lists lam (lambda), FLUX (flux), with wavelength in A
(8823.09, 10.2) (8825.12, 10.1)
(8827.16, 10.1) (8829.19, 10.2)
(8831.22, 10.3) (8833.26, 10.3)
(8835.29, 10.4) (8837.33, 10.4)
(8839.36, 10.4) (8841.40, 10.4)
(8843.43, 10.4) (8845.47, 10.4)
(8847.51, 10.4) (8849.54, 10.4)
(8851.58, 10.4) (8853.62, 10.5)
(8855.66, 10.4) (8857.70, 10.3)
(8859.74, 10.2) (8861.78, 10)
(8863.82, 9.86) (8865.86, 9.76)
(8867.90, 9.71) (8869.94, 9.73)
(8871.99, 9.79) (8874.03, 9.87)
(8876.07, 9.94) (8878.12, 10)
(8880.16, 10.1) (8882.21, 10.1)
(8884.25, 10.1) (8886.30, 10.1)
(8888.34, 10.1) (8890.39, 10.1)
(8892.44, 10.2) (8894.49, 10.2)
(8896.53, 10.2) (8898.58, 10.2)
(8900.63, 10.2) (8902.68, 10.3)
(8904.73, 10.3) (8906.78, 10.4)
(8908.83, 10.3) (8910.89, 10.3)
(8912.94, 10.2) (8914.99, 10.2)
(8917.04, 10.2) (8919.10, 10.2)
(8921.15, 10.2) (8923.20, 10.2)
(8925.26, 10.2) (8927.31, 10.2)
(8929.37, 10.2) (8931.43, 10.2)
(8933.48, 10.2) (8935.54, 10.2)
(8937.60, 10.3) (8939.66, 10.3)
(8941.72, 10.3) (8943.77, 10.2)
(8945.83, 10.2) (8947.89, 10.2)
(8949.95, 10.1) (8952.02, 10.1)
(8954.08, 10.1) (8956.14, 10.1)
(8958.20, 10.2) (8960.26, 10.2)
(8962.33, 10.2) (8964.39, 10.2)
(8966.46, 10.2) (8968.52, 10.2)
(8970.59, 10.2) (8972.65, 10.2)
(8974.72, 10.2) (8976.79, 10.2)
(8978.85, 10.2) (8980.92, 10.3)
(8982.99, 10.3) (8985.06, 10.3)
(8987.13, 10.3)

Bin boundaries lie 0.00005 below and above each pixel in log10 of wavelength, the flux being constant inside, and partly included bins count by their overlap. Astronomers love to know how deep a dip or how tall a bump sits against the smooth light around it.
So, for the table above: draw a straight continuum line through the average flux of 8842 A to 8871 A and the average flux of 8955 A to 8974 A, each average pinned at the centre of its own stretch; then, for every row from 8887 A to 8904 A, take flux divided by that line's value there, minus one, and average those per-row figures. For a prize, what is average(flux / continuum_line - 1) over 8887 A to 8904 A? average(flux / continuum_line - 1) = 0.001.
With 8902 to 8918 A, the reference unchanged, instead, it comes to 0.009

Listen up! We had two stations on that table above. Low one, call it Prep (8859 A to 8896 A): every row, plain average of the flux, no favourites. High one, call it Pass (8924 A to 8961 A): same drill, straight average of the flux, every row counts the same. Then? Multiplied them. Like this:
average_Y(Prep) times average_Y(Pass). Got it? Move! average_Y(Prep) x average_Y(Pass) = 102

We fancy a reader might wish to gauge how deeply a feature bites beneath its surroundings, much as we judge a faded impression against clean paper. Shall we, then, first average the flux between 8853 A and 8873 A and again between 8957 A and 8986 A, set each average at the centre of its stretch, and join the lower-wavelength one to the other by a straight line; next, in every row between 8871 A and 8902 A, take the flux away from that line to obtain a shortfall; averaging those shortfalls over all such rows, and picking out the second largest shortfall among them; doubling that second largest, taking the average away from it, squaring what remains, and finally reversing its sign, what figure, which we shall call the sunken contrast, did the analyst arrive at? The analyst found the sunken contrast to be -0.13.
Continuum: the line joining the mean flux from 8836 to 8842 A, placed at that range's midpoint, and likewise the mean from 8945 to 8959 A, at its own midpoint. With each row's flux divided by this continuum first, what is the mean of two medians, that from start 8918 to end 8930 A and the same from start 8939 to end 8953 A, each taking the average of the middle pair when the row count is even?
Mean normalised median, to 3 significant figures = 1.00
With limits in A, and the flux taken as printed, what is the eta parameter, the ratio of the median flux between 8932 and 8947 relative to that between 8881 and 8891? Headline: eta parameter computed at 1.01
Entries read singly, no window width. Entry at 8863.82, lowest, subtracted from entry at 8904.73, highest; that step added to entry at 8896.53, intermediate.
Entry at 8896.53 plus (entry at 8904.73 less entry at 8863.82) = 10.6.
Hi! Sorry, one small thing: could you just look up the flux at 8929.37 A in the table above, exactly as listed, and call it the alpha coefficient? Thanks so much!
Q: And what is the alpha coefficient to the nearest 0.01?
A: 10.20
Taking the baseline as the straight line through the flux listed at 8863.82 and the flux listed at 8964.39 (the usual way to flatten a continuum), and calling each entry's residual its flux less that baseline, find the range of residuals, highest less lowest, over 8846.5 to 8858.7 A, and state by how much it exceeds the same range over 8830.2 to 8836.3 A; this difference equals 0.12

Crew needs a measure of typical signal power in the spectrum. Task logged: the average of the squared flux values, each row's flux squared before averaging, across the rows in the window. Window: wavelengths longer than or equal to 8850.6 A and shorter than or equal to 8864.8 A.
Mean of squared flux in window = 104.8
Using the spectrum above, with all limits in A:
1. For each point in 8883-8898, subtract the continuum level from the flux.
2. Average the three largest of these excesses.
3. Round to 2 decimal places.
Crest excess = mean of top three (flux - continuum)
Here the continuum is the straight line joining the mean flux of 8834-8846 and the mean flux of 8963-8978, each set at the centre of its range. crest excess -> -0.12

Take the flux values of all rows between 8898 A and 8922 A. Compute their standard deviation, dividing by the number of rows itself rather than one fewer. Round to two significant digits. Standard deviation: 0.065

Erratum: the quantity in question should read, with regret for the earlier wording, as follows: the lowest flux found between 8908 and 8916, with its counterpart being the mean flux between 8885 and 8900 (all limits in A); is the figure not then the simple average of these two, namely 10.2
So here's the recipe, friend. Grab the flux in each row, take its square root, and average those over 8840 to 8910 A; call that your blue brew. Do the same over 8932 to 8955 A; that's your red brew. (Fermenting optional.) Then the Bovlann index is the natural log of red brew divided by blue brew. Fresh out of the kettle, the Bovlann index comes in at 0.002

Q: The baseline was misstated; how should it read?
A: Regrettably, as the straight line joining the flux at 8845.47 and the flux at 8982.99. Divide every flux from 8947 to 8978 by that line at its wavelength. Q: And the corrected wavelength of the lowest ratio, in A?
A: 8949.95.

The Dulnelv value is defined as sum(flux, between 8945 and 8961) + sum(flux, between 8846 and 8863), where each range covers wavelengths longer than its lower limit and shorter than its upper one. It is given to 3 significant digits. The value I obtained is 164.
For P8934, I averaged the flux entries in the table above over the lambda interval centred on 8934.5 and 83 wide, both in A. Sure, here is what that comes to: 10.2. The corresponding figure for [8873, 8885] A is 10.0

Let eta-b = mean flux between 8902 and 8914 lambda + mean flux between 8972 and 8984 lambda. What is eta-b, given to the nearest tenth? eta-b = 20.5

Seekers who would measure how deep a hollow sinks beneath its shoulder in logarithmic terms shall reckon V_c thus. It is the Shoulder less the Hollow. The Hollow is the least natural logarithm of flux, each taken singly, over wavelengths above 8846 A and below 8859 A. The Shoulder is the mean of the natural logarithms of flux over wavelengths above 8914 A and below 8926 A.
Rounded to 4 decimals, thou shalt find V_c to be -0.0098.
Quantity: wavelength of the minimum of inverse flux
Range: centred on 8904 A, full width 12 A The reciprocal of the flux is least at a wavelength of 8906.78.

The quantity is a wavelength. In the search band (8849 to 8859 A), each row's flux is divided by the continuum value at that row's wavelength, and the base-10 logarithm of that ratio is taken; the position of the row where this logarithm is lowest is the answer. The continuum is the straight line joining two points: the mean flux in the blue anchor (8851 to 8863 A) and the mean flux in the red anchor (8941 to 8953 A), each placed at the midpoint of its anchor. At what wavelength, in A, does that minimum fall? 8857.70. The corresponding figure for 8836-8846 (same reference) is 8837.33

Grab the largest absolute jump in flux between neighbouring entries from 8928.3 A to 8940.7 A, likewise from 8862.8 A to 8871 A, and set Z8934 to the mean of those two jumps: 0.10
